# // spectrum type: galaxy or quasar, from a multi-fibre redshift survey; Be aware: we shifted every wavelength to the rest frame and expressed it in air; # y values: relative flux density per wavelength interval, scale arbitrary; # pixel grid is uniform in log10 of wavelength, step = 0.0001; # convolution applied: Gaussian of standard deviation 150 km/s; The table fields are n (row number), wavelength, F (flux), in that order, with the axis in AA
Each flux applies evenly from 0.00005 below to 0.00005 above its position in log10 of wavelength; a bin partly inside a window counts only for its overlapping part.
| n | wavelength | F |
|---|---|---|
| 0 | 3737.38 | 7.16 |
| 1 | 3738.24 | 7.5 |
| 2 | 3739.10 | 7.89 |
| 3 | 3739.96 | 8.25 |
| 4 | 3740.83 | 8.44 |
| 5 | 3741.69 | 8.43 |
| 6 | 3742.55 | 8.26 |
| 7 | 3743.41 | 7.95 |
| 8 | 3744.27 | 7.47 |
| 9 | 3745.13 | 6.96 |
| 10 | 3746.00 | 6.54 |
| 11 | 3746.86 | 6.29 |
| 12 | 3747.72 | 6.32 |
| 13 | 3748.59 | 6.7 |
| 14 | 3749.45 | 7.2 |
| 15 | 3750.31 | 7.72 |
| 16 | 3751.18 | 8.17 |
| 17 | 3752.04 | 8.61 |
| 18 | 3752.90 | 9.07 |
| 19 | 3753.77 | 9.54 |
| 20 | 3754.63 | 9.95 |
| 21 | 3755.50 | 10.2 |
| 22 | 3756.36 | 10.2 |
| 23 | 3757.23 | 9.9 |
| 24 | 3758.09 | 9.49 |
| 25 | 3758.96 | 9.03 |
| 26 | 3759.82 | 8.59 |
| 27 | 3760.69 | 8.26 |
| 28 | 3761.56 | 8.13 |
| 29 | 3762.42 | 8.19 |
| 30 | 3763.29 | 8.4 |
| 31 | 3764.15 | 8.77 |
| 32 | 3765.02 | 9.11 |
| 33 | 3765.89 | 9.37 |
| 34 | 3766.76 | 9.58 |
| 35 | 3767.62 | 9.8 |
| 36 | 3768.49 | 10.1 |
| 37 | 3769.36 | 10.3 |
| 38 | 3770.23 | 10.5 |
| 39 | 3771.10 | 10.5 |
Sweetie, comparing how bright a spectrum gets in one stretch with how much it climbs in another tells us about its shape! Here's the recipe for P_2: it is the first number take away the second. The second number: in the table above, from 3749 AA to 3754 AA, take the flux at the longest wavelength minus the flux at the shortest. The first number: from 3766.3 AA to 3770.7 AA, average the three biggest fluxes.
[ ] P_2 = 8.0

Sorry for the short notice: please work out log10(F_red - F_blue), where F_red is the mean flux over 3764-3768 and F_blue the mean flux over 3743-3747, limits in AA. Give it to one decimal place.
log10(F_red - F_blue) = 0.4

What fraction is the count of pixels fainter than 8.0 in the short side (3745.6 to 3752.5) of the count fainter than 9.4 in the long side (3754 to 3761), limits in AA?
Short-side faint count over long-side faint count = 2.0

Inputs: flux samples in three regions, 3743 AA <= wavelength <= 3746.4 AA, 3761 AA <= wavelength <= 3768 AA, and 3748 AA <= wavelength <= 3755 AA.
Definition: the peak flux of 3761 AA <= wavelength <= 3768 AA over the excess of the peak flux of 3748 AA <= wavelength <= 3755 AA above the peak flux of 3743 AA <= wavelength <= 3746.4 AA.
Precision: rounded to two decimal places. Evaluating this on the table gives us 4.90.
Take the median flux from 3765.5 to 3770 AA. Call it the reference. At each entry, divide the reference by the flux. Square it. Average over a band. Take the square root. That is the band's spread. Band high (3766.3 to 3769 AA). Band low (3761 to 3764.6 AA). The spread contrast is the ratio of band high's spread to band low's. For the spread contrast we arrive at 0.852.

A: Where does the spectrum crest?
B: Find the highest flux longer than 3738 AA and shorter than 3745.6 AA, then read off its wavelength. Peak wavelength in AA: 3740.83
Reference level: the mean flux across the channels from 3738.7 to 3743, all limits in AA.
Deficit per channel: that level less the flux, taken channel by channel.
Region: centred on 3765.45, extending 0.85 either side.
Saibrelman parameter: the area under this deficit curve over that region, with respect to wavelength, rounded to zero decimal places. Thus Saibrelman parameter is -2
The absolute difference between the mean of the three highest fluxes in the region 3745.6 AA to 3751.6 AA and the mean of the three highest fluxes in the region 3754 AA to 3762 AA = 2.4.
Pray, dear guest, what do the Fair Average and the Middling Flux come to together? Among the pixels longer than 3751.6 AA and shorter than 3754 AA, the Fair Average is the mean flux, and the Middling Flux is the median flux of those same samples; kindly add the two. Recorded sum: 18.1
